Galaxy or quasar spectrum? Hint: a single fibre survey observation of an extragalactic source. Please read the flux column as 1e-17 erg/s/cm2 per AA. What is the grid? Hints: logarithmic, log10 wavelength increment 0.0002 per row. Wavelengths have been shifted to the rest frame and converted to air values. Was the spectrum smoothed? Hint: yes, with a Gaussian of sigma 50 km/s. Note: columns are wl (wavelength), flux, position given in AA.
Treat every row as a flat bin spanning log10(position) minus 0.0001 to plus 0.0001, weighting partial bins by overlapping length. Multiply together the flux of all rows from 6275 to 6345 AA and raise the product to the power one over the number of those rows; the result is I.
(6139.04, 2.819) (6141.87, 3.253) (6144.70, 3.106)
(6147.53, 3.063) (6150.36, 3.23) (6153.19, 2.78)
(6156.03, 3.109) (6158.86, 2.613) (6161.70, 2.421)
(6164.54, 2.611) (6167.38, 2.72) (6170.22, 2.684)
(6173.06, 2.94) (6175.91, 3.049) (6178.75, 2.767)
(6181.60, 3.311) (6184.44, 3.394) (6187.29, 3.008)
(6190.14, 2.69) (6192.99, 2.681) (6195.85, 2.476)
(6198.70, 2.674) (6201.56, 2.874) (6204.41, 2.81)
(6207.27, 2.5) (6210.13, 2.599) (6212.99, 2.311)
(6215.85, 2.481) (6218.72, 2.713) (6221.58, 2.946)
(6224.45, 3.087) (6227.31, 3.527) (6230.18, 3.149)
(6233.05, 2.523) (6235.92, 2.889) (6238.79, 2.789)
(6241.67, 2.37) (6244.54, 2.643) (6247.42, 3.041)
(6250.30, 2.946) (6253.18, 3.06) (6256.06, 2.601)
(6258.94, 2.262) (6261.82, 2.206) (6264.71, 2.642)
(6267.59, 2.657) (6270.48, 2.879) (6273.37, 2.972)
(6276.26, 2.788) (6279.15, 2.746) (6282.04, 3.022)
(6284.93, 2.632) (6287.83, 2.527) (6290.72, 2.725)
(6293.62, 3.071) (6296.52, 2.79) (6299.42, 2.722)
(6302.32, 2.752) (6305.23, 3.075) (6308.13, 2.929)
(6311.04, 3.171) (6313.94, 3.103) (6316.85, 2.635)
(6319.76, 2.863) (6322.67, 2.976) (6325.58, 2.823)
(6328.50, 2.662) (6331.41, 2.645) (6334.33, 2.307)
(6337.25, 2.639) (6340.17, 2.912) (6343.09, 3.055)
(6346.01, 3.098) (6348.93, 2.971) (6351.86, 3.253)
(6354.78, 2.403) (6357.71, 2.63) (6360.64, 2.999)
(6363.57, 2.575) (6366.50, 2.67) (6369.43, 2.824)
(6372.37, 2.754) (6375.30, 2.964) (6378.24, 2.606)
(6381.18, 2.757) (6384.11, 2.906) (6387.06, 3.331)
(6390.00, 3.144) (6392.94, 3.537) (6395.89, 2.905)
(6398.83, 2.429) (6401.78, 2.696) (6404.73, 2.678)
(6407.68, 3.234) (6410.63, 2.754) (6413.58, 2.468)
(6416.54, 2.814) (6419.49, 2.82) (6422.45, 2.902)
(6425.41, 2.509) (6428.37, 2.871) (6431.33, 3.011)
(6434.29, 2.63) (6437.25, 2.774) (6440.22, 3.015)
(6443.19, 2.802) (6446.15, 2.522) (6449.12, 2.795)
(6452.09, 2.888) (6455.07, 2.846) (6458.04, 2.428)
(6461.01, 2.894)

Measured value 2.81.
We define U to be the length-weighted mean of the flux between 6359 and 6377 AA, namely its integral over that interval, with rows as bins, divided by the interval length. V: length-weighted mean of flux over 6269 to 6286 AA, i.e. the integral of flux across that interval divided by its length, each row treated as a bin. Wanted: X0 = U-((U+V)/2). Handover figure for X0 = -0.03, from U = 2.79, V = 2.84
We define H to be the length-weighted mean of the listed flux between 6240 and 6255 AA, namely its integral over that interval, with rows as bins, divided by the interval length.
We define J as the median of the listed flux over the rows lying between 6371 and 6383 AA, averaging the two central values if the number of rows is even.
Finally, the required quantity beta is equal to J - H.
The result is -0.05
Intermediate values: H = 2.81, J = 2.76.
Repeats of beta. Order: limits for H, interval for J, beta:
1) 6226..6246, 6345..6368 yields -0.02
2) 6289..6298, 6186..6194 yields -0.16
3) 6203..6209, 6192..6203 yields 0.03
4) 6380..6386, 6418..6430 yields -0.02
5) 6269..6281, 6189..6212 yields -0.17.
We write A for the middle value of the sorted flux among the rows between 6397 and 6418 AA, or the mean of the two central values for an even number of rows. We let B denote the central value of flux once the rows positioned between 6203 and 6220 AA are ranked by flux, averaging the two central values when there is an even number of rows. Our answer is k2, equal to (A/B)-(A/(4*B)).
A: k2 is 0.79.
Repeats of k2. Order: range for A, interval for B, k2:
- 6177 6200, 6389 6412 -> 0.72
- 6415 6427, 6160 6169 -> 0.81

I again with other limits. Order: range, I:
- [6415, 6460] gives 2.77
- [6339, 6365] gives 2.86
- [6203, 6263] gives 2.72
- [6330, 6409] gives 2.83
